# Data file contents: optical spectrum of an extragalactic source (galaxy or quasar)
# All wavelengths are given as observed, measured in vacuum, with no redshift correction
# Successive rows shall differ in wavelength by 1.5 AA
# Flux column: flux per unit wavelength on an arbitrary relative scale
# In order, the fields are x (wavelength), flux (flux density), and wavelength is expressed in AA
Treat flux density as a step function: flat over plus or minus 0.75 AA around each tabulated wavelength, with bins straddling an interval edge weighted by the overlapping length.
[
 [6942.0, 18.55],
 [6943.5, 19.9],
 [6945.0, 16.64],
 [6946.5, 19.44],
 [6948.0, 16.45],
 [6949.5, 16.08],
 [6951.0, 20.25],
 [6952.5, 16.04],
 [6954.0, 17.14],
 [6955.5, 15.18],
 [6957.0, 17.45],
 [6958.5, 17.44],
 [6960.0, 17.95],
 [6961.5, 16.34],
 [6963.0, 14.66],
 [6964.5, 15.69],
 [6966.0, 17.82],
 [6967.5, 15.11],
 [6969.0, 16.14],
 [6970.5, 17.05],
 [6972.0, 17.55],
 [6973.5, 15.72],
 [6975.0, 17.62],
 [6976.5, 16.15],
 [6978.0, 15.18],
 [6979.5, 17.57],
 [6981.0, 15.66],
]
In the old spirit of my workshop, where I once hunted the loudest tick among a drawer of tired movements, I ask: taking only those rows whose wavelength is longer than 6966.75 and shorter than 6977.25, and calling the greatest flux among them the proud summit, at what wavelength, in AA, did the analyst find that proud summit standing 6975.0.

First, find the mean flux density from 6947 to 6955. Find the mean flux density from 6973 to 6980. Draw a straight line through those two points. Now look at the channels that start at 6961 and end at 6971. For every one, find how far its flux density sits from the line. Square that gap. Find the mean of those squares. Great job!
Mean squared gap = 1.5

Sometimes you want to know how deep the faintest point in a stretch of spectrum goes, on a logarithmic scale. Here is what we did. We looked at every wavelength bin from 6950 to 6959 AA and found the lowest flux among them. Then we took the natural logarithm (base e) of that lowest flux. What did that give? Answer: 2.72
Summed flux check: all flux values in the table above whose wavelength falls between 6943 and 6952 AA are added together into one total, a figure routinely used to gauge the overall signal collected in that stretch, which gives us 109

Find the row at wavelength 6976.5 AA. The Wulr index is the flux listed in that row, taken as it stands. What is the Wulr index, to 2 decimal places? 16.15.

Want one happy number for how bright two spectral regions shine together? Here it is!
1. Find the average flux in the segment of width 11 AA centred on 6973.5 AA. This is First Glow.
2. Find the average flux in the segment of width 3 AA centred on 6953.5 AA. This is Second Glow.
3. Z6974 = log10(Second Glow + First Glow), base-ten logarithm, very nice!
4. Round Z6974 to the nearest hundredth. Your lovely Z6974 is 1.52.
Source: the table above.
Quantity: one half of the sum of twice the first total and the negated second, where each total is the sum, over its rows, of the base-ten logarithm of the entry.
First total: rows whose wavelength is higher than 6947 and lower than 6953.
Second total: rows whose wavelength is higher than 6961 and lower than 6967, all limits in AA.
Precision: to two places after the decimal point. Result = 2.52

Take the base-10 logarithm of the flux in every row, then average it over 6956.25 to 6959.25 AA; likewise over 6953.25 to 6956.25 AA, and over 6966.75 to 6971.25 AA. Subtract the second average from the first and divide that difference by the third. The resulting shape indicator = 0.03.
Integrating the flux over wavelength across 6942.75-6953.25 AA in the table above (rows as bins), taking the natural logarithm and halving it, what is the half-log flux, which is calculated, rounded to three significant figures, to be 2.62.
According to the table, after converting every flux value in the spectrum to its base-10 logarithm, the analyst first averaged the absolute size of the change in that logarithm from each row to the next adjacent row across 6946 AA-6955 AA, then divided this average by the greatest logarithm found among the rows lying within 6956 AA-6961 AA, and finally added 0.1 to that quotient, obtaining 0.150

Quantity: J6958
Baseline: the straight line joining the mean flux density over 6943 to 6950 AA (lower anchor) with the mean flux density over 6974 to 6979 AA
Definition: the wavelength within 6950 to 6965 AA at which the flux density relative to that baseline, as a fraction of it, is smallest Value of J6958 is 6963.0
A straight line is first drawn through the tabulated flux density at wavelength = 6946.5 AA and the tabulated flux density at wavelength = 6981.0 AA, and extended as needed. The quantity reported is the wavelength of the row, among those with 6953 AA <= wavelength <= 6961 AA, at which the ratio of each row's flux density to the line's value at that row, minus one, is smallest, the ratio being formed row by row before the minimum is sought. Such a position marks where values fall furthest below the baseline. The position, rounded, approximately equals 6955.5 AA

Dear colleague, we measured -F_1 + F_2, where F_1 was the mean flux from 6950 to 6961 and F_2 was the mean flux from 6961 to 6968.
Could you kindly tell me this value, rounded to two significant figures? -1.4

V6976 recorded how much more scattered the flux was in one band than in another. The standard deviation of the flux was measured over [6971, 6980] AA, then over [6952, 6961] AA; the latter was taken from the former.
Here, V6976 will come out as 0.0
